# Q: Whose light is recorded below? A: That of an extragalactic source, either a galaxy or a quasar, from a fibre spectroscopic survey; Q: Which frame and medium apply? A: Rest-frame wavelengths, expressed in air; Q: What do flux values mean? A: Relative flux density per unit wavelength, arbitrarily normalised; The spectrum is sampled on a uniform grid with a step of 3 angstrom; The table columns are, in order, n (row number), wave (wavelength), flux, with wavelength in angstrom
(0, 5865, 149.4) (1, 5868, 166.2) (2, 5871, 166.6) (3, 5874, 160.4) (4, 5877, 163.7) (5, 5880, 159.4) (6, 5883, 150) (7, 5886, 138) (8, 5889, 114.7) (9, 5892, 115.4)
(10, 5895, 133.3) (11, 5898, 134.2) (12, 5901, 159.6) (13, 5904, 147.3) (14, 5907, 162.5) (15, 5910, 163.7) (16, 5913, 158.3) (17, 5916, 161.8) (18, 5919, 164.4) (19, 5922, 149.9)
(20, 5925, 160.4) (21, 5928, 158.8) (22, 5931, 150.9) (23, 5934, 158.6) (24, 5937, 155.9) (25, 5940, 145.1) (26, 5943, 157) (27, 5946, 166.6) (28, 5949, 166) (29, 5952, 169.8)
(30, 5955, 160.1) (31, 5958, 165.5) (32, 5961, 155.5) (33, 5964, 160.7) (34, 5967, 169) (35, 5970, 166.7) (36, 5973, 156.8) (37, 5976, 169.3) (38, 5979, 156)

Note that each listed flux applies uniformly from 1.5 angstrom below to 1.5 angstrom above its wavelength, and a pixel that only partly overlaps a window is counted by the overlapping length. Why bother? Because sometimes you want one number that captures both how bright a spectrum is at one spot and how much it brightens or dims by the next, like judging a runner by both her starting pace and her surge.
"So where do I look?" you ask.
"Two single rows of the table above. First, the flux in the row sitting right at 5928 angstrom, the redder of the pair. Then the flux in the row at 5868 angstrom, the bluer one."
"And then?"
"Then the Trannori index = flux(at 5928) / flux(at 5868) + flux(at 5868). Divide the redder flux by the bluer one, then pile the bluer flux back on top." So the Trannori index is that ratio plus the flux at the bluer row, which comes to 167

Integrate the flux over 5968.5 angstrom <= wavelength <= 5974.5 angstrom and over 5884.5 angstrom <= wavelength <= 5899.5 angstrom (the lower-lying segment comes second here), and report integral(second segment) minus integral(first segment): 936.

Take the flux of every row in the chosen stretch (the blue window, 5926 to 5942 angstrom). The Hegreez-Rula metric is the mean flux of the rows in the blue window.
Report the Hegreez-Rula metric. 154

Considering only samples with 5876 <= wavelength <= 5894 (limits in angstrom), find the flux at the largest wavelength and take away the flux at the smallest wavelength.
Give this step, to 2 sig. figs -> -48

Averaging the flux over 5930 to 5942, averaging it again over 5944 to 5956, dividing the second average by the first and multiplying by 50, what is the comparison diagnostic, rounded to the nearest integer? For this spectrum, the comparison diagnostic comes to 54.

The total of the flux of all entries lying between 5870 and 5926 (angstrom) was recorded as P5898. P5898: 2864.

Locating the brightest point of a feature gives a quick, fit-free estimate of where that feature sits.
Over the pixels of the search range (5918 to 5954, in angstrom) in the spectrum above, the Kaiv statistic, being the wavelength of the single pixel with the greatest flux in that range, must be 5952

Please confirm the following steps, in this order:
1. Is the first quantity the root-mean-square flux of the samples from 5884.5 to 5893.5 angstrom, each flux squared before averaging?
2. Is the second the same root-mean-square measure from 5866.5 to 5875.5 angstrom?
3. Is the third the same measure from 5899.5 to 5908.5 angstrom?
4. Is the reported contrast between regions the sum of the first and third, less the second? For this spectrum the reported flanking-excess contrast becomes 115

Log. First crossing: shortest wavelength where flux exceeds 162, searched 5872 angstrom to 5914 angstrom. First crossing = 5877 angstrom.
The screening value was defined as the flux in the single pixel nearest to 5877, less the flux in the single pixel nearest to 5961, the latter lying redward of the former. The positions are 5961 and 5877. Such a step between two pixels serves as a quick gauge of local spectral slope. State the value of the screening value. 8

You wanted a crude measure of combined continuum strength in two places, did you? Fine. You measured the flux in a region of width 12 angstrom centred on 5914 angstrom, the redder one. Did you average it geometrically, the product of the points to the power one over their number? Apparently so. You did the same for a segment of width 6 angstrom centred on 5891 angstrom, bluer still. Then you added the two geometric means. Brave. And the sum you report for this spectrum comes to 277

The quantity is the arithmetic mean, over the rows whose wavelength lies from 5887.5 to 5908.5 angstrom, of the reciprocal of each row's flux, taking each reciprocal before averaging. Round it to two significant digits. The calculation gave 0.0074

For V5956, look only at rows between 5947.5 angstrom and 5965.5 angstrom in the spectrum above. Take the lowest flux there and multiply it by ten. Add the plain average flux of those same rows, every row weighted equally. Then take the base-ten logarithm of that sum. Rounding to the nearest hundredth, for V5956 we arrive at 3.24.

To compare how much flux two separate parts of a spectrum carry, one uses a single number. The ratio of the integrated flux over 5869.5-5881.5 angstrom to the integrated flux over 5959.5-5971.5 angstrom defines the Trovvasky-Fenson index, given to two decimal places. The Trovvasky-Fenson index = 1.00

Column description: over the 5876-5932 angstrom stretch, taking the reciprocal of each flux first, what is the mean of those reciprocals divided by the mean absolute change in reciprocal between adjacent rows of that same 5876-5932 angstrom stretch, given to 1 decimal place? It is 15.0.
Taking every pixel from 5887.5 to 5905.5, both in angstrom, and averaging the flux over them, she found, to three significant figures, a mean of 134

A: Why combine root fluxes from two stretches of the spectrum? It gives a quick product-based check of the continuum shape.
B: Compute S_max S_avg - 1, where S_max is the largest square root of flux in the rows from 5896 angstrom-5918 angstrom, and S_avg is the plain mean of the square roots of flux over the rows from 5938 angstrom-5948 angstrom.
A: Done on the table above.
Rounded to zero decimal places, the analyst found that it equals 159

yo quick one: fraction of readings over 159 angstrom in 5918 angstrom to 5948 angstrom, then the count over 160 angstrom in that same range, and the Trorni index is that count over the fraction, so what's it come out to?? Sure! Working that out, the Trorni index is 10.0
